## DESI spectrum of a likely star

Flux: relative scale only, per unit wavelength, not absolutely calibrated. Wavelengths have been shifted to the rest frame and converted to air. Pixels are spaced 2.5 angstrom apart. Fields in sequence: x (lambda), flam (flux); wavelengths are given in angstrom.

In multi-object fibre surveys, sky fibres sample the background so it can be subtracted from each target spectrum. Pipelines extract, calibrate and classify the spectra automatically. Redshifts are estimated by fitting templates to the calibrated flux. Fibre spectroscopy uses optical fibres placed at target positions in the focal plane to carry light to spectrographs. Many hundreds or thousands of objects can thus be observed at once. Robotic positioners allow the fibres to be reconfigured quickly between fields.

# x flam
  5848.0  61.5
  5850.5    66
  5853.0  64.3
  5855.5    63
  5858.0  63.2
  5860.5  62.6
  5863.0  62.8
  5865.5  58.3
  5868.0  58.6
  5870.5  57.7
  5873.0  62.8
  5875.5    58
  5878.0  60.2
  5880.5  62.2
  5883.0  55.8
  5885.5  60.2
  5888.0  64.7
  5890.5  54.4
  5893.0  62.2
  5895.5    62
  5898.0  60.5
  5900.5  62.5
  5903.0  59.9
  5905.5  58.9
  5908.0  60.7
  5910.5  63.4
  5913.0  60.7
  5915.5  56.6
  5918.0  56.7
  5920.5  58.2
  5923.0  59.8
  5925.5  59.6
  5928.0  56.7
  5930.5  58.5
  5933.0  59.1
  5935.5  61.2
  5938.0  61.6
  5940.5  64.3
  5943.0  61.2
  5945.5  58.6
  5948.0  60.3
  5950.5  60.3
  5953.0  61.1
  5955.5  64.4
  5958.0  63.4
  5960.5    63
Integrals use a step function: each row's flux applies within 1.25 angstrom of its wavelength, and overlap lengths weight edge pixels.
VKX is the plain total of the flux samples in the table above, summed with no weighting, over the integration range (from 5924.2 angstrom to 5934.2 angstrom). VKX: 234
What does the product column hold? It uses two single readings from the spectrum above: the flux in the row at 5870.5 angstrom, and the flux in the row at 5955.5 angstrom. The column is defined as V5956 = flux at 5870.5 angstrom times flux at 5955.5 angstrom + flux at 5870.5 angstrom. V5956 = 3774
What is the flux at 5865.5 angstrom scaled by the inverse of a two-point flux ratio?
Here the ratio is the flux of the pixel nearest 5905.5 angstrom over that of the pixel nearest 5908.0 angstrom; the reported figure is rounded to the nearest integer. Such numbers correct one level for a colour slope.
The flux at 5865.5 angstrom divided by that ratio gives 60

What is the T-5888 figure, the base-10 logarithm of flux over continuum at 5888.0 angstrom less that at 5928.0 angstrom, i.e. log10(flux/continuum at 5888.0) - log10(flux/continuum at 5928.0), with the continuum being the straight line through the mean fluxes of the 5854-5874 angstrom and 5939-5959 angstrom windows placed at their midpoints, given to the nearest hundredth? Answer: 0.06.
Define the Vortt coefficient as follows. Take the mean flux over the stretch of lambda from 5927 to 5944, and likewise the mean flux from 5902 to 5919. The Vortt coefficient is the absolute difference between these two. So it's 0.8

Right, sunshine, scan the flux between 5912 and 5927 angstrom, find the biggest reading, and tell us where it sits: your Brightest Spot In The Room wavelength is 5913.0 angstrom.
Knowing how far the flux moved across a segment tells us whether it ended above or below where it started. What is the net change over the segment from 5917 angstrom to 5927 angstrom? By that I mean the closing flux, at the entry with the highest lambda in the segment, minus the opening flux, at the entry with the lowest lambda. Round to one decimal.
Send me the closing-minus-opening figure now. 2.9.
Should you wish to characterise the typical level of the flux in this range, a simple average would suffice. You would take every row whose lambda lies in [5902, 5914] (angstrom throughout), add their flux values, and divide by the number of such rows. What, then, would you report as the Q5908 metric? 60.7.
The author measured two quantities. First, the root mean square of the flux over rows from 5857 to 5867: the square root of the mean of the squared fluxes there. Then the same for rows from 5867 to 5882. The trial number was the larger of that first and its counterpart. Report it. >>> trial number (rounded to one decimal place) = 61.8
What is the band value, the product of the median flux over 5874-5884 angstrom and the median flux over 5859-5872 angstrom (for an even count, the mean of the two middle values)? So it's 3463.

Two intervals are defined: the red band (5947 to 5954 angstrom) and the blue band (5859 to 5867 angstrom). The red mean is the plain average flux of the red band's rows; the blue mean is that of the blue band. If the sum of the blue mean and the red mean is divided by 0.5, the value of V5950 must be 244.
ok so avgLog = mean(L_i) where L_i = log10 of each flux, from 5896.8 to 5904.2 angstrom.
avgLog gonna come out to 1.79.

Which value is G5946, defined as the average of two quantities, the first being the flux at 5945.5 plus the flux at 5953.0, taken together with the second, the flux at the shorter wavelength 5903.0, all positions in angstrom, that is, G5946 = 89.8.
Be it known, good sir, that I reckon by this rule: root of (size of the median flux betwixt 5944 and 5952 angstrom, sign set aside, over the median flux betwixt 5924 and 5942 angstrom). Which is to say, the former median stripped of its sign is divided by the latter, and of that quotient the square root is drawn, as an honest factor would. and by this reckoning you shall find 1.006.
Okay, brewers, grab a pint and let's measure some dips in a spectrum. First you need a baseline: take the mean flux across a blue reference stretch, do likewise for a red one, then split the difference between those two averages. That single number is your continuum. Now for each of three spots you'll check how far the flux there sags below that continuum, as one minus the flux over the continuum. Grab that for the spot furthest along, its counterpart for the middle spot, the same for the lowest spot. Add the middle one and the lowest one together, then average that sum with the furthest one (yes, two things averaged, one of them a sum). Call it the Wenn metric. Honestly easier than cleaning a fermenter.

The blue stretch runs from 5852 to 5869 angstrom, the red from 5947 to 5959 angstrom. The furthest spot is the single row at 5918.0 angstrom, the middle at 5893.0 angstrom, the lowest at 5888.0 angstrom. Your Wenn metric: 0.016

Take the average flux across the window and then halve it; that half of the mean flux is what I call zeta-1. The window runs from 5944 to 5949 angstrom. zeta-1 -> 29.7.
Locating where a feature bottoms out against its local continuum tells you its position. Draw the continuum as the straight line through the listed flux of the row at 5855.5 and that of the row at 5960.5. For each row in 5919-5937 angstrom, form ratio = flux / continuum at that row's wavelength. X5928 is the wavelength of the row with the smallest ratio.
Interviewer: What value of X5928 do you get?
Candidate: 5928.0 angstrom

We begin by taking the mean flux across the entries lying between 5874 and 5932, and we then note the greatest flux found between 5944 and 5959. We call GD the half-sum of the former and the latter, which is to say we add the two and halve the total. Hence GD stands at 62.0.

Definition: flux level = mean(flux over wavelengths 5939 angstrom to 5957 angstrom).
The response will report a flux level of 61.5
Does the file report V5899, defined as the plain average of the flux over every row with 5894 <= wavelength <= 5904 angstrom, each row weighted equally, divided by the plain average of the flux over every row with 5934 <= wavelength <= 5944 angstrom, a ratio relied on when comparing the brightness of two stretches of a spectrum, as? 0.99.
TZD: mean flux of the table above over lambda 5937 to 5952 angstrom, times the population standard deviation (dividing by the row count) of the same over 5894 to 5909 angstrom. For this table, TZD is 74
